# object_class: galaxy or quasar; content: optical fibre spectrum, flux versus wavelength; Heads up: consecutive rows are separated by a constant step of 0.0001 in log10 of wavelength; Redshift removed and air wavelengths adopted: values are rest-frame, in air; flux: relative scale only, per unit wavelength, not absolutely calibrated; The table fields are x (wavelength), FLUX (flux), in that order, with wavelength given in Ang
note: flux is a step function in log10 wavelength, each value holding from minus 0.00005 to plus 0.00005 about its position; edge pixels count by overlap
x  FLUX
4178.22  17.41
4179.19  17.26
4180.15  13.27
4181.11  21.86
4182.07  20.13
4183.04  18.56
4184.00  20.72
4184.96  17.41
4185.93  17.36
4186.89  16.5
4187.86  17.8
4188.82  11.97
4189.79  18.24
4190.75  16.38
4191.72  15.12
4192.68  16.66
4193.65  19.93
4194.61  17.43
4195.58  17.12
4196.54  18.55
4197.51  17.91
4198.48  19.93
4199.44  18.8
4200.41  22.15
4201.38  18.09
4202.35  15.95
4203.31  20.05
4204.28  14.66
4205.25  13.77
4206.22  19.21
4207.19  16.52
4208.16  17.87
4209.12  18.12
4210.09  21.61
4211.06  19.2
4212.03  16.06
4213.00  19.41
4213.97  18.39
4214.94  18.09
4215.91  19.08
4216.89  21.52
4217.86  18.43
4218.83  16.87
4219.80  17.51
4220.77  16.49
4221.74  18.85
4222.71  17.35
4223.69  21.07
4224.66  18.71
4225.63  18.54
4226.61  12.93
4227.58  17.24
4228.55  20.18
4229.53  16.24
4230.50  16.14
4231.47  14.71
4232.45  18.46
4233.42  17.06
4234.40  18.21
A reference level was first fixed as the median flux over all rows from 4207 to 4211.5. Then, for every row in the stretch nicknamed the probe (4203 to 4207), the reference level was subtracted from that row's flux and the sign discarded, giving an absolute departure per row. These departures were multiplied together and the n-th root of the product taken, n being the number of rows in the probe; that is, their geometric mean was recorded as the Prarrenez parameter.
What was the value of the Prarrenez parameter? 2.4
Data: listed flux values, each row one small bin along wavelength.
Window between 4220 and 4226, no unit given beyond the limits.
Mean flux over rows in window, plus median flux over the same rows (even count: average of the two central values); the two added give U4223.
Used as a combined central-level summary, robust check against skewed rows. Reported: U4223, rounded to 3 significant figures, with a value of 37.1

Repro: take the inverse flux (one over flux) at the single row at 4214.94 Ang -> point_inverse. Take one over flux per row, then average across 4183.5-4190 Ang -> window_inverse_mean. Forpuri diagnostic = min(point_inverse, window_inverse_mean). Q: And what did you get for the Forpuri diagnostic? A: 0.0553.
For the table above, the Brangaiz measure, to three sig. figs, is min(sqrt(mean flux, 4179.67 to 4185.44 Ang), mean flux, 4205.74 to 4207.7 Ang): 4.32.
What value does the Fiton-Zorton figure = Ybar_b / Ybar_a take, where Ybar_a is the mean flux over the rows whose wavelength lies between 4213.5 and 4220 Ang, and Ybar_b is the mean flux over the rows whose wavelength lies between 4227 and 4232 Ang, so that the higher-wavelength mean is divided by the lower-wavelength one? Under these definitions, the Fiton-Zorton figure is 0.91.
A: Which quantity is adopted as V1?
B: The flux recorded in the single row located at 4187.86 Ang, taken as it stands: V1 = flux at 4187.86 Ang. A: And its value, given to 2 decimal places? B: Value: 17.80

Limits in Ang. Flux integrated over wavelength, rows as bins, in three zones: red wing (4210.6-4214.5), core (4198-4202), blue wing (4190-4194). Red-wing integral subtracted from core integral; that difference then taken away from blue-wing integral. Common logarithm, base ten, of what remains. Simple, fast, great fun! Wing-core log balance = 1.78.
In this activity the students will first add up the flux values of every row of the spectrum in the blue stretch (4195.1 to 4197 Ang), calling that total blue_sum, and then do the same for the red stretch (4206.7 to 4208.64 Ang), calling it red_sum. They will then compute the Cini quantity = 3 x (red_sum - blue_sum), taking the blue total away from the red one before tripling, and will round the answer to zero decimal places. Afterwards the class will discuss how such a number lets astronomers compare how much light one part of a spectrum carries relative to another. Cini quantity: -4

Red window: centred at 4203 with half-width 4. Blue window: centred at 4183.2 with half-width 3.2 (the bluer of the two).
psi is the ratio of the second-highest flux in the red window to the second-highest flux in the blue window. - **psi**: 0.968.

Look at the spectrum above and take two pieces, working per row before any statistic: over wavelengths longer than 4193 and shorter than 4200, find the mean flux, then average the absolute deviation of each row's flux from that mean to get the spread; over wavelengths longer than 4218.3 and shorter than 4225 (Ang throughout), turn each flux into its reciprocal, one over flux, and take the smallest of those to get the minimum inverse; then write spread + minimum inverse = 0.94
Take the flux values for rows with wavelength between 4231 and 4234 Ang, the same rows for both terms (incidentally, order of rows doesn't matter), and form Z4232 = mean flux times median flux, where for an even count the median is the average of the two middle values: 286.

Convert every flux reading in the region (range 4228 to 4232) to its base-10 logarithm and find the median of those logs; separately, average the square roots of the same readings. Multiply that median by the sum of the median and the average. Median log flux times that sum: 6.4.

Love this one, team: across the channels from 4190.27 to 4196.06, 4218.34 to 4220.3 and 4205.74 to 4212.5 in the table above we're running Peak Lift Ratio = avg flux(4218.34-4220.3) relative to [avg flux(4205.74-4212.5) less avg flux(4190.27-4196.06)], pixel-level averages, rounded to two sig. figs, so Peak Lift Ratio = 14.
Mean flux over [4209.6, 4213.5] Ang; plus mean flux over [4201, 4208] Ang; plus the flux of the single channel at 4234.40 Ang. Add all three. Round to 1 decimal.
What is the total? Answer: 54.2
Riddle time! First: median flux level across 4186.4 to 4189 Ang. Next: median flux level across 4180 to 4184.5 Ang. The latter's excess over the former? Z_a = 3.6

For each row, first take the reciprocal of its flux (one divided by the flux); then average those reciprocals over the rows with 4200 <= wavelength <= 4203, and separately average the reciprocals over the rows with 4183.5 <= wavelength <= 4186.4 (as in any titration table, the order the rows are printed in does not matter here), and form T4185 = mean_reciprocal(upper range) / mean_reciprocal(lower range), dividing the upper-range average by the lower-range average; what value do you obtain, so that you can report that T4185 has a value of 1.00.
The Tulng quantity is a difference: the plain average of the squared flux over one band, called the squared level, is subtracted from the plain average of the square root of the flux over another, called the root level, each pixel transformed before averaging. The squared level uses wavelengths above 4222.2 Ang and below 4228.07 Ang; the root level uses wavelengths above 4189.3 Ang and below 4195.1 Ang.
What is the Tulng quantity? -313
